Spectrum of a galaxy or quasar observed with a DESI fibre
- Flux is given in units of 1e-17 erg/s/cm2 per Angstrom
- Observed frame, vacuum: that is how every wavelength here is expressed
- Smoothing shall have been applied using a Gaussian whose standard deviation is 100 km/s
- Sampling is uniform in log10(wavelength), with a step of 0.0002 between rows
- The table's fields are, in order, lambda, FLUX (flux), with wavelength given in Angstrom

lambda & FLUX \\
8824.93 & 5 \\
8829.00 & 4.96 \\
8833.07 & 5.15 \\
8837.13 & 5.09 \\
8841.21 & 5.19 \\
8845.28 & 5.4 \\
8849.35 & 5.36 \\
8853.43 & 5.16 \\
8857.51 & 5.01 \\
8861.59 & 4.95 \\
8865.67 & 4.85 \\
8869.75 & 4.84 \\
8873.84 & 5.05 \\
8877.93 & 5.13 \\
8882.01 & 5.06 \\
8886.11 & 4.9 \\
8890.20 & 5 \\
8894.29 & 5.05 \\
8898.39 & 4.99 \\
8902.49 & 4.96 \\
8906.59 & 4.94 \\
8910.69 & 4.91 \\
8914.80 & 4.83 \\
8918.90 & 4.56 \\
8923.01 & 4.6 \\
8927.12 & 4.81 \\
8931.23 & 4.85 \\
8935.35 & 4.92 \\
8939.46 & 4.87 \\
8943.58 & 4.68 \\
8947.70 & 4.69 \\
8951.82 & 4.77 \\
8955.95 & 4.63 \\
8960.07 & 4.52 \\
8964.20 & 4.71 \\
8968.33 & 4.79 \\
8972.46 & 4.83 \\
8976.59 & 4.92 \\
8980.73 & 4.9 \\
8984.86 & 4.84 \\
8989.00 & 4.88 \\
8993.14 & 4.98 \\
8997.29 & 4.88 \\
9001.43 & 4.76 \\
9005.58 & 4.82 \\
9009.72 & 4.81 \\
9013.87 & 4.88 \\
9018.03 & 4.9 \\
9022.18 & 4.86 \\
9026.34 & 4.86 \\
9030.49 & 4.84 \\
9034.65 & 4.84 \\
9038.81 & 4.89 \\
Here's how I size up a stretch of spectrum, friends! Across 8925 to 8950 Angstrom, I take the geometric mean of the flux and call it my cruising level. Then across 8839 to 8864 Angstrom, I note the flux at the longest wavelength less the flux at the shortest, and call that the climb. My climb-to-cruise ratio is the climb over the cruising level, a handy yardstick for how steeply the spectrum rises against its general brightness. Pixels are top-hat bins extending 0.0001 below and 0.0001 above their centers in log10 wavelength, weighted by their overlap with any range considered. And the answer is -0.05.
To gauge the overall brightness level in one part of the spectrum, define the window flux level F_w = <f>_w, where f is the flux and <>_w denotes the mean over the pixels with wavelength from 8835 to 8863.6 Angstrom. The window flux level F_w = 5.17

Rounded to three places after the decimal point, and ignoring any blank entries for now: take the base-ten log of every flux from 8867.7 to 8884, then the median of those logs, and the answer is 0.704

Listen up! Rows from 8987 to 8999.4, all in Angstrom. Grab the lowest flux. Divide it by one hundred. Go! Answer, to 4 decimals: 0.0488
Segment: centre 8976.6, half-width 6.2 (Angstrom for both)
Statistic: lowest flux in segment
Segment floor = 4.83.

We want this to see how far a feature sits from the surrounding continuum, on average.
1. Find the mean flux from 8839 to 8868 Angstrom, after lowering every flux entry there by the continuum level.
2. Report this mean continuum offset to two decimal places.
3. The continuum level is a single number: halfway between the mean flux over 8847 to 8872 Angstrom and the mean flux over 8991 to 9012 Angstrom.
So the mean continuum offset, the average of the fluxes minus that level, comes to 0.19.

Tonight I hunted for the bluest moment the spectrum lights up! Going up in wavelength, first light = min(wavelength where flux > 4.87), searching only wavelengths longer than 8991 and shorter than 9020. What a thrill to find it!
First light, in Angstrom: 8993.14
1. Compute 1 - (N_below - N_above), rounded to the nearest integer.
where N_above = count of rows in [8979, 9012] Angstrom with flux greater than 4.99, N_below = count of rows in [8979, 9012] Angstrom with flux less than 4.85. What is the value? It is -3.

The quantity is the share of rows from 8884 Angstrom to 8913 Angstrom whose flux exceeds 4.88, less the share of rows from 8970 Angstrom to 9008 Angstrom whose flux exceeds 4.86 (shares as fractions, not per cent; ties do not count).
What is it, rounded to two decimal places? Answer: 0.44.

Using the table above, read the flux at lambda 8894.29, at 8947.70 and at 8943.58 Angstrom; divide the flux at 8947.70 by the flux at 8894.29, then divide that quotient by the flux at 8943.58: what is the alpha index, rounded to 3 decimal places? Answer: 0.198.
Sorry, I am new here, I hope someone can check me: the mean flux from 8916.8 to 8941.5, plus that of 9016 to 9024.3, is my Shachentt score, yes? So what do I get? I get 9.65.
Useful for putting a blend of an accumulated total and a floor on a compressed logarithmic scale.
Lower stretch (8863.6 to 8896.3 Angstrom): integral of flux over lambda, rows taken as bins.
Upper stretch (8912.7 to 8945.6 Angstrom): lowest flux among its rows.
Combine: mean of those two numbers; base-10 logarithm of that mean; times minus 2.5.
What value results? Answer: -4.81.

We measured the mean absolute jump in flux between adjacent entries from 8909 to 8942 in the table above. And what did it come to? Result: 0.109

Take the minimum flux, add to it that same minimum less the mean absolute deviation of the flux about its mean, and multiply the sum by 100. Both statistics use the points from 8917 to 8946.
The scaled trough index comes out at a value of 900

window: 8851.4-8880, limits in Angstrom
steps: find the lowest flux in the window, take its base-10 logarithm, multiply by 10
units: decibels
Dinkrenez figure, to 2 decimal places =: 6.85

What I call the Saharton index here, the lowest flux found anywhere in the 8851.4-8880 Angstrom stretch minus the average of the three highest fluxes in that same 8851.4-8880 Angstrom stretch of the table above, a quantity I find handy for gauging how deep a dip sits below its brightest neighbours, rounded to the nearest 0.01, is -0.27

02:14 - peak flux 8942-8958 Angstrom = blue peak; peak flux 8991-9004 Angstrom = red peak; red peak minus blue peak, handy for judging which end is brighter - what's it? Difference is 0.2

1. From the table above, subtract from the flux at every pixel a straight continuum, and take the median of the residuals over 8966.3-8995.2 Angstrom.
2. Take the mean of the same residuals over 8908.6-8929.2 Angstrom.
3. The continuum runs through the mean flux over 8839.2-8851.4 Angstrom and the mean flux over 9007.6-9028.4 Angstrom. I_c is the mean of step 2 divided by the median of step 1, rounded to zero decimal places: 6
